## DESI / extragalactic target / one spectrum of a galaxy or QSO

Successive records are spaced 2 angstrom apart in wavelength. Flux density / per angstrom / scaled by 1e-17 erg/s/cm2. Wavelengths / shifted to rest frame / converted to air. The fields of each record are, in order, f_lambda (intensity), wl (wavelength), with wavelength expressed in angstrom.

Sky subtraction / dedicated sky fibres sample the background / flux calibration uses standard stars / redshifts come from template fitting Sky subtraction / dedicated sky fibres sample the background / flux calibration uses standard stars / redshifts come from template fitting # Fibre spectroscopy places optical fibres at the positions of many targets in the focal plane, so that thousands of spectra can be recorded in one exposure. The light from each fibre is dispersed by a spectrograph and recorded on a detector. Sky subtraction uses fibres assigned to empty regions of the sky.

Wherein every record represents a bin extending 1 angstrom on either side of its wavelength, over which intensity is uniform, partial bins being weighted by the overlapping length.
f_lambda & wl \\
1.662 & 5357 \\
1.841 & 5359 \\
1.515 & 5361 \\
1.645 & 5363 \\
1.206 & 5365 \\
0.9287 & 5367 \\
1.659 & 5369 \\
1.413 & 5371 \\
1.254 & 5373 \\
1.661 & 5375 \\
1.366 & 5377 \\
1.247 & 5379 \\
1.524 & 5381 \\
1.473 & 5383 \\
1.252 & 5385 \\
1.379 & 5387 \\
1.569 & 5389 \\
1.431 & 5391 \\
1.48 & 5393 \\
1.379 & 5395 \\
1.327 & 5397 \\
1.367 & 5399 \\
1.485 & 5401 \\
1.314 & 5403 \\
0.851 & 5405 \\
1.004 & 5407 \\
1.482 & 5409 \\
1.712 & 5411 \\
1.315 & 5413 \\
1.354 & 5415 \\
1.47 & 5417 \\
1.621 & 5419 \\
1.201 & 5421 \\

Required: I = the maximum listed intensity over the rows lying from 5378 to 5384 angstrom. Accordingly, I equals 1.524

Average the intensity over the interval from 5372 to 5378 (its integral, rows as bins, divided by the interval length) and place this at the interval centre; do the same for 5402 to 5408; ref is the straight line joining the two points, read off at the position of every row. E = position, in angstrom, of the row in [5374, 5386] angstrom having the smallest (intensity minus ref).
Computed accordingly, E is 5379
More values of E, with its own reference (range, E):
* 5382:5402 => 5385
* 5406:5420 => 5407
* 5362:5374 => 5367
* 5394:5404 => 5397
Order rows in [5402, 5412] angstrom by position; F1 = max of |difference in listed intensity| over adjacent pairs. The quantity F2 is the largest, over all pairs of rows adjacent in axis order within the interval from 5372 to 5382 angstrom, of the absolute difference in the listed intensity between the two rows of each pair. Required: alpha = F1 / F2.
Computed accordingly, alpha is 1.2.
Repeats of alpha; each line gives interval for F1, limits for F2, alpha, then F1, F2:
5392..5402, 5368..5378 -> 0.3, 0.12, 0.407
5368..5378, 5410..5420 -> 1.0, 0.41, 0.397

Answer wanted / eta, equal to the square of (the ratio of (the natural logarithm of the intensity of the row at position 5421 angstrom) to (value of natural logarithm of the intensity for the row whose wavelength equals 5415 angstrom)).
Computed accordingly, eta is 0.4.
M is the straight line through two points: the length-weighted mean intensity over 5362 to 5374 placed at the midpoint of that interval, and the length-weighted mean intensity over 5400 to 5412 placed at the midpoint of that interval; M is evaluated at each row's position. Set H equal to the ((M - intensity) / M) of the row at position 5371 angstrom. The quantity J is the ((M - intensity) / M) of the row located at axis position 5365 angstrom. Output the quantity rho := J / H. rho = -2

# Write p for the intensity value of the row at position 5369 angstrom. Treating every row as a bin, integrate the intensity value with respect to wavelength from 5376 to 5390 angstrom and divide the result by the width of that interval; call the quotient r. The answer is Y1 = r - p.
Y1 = -0.258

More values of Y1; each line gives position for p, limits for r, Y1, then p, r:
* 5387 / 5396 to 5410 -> -0.118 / 1.379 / 1.26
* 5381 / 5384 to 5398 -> -0.122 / 1.524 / 1.40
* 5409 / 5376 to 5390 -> -0.081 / 1.482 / 1.40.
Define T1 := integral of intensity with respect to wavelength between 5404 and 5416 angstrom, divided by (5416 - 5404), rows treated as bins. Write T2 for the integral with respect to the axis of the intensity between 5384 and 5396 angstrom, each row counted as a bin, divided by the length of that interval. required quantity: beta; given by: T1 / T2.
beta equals 0.91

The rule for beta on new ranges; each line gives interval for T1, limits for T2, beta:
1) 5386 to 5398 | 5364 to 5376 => 1.05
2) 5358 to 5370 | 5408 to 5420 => 0.98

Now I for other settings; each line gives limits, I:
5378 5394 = 1.569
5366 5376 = 1.661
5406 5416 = 1.712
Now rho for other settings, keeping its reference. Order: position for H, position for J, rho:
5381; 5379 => 0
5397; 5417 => 20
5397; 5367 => -47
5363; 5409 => 1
